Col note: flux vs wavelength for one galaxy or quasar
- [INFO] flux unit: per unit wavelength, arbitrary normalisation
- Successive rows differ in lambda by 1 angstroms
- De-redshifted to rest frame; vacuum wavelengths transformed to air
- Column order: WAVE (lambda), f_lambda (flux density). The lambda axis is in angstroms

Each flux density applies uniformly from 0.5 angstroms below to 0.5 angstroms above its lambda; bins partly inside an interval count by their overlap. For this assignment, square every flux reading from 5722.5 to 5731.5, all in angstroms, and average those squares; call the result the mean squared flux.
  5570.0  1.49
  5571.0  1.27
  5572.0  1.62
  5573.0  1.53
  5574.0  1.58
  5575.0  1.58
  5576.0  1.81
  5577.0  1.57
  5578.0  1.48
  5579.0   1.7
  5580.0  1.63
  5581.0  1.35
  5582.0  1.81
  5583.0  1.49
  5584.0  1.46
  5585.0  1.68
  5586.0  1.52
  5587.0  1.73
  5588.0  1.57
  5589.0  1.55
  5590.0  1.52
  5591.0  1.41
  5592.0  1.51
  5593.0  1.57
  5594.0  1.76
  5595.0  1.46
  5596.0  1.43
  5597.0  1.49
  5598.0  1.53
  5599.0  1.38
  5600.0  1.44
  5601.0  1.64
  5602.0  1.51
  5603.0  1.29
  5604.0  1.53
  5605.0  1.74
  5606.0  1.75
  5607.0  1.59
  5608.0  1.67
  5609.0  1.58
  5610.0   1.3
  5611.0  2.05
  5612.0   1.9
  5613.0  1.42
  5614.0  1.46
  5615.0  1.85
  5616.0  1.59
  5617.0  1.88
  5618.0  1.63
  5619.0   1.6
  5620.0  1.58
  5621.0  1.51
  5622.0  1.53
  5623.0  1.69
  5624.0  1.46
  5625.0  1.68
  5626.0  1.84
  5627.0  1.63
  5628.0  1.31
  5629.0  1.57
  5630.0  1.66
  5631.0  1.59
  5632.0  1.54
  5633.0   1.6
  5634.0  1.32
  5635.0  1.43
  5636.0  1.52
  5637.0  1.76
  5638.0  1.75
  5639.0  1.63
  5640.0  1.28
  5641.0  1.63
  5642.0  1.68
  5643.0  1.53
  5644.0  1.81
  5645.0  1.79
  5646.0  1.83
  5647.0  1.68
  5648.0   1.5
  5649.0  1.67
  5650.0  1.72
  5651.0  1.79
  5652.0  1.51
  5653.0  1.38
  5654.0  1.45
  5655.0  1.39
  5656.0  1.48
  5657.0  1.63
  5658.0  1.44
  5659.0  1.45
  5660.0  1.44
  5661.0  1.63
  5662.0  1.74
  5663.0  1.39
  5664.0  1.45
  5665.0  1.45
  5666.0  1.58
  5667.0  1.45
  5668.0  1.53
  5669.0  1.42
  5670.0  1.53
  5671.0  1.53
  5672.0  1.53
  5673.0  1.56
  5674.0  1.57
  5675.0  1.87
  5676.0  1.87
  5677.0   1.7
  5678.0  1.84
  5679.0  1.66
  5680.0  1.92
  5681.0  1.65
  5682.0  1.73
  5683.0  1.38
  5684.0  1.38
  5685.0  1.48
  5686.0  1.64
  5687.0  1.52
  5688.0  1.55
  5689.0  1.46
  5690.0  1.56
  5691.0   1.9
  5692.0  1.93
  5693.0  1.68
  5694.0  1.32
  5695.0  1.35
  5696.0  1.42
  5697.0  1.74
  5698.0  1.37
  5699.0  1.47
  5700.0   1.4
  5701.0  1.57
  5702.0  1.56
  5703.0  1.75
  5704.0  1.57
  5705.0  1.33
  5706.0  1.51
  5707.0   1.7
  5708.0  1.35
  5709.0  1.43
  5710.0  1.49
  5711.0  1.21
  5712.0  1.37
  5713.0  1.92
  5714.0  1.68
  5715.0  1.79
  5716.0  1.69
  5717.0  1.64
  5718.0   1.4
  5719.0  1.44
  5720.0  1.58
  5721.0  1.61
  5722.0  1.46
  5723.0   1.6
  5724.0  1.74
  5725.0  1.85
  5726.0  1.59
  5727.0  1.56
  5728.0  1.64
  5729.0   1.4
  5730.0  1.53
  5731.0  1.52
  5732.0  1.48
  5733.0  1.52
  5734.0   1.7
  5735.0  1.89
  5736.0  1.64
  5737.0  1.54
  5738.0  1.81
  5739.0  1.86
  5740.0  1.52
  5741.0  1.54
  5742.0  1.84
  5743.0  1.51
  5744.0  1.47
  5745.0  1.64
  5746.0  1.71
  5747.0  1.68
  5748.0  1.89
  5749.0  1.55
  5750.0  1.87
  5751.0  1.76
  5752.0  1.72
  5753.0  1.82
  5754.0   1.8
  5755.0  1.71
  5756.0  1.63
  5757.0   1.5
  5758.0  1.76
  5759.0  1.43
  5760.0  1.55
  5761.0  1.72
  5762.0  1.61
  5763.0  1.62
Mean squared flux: 2.59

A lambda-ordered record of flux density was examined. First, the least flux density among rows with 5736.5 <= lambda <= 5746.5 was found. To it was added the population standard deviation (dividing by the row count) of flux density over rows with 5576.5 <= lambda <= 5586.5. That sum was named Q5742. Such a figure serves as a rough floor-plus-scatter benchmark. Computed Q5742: 1.60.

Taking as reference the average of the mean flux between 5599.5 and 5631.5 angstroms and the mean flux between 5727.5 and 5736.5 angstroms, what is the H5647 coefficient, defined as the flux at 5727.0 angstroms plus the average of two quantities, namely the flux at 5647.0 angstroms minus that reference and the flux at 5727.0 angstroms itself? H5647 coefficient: 2.4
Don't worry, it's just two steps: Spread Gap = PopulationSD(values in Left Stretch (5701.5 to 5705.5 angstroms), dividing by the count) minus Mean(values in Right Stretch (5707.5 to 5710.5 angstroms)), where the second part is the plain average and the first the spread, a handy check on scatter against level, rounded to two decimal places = -1.27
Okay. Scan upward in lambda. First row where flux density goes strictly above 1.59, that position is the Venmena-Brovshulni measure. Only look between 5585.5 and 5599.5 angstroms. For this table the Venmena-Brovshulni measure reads 5587.0 angstroms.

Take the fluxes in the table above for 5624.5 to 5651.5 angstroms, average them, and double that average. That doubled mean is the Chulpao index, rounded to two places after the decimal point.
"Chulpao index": 3.24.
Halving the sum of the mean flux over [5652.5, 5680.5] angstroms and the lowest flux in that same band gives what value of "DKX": 1.47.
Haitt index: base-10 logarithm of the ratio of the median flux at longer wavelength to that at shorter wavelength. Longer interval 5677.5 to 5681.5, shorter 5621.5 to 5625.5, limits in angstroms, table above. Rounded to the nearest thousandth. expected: 0.038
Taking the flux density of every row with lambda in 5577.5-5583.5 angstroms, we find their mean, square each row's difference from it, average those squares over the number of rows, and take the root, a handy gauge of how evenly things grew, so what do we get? 0.15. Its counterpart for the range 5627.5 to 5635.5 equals 0.12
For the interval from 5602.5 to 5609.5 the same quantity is 0.15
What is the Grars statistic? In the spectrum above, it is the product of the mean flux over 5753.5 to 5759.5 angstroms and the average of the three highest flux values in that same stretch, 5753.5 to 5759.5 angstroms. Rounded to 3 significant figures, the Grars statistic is 2.88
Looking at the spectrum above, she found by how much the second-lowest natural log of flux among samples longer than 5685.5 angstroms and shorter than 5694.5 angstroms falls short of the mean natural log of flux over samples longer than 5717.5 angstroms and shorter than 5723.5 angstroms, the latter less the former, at 0.035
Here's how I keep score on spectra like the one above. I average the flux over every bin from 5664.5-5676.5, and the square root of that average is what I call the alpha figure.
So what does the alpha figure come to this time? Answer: 1.255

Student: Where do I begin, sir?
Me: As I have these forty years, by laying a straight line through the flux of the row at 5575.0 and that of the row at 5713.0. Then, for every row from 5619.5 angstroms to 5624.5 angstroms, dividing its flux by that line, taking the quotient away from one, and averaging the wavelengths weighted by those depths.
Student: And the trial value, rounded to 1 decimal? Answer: 5622.1 angstroms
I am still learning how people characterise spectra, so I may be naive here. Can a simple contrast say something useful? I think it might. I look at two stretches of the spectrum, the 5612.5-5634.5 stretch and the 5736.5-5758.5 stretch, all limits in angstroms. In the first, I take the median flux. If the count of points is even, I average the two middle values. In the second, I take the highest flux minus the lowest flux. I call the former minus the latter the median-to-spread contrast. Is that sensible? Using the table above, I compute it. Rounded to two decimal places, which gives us 1.17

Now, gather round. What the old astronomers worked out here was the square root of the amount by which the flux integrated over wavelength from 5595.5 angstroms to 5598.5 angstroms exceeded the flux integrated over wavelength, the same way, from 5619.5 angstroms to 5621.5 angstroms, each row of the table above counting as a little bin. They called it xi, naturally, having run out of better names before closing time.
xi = 1.2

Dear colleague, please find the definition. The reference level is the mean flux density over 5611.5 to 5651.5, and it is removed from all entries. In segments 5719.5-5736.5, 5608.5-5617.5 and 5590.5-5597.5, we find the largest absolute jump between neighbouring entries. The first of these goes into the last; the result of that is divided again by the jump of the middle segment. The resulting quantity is 1.5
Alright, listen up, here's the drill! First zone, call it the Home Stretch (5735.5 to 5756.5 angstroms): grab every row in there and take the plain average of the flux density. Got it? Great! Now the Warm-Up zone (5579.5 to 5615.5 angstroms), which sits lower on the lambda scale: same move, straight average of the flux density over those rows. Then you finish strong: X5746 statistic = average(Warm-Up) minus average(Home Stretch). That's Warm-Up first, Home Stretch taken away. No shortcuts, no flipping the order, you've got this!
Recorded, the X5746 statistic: -0.12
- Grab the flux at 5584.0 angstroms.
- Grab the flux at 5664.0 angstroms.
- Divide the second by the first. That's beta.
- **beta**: 0.99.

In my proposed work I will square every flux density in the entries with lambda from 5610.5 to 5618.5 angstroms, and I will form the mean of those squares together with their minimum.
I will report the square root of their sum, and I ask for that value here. 2.24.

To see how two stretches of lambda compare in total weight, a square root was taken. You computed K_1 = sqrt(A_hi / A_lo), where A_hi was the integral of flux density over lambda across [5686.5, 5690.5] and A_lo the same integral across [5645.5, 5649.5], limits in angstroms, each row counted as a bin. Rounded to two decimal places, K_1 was 0.95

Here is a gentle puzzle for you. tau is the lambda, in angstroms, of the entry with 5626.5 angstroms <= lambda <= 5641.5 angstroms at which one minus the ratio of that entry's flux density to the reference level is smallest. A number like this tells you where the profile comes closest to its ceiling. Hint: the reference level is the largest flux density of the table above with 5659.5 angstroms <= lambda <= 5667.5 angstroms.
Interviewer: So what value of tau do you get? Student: 5637.0 angstroms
